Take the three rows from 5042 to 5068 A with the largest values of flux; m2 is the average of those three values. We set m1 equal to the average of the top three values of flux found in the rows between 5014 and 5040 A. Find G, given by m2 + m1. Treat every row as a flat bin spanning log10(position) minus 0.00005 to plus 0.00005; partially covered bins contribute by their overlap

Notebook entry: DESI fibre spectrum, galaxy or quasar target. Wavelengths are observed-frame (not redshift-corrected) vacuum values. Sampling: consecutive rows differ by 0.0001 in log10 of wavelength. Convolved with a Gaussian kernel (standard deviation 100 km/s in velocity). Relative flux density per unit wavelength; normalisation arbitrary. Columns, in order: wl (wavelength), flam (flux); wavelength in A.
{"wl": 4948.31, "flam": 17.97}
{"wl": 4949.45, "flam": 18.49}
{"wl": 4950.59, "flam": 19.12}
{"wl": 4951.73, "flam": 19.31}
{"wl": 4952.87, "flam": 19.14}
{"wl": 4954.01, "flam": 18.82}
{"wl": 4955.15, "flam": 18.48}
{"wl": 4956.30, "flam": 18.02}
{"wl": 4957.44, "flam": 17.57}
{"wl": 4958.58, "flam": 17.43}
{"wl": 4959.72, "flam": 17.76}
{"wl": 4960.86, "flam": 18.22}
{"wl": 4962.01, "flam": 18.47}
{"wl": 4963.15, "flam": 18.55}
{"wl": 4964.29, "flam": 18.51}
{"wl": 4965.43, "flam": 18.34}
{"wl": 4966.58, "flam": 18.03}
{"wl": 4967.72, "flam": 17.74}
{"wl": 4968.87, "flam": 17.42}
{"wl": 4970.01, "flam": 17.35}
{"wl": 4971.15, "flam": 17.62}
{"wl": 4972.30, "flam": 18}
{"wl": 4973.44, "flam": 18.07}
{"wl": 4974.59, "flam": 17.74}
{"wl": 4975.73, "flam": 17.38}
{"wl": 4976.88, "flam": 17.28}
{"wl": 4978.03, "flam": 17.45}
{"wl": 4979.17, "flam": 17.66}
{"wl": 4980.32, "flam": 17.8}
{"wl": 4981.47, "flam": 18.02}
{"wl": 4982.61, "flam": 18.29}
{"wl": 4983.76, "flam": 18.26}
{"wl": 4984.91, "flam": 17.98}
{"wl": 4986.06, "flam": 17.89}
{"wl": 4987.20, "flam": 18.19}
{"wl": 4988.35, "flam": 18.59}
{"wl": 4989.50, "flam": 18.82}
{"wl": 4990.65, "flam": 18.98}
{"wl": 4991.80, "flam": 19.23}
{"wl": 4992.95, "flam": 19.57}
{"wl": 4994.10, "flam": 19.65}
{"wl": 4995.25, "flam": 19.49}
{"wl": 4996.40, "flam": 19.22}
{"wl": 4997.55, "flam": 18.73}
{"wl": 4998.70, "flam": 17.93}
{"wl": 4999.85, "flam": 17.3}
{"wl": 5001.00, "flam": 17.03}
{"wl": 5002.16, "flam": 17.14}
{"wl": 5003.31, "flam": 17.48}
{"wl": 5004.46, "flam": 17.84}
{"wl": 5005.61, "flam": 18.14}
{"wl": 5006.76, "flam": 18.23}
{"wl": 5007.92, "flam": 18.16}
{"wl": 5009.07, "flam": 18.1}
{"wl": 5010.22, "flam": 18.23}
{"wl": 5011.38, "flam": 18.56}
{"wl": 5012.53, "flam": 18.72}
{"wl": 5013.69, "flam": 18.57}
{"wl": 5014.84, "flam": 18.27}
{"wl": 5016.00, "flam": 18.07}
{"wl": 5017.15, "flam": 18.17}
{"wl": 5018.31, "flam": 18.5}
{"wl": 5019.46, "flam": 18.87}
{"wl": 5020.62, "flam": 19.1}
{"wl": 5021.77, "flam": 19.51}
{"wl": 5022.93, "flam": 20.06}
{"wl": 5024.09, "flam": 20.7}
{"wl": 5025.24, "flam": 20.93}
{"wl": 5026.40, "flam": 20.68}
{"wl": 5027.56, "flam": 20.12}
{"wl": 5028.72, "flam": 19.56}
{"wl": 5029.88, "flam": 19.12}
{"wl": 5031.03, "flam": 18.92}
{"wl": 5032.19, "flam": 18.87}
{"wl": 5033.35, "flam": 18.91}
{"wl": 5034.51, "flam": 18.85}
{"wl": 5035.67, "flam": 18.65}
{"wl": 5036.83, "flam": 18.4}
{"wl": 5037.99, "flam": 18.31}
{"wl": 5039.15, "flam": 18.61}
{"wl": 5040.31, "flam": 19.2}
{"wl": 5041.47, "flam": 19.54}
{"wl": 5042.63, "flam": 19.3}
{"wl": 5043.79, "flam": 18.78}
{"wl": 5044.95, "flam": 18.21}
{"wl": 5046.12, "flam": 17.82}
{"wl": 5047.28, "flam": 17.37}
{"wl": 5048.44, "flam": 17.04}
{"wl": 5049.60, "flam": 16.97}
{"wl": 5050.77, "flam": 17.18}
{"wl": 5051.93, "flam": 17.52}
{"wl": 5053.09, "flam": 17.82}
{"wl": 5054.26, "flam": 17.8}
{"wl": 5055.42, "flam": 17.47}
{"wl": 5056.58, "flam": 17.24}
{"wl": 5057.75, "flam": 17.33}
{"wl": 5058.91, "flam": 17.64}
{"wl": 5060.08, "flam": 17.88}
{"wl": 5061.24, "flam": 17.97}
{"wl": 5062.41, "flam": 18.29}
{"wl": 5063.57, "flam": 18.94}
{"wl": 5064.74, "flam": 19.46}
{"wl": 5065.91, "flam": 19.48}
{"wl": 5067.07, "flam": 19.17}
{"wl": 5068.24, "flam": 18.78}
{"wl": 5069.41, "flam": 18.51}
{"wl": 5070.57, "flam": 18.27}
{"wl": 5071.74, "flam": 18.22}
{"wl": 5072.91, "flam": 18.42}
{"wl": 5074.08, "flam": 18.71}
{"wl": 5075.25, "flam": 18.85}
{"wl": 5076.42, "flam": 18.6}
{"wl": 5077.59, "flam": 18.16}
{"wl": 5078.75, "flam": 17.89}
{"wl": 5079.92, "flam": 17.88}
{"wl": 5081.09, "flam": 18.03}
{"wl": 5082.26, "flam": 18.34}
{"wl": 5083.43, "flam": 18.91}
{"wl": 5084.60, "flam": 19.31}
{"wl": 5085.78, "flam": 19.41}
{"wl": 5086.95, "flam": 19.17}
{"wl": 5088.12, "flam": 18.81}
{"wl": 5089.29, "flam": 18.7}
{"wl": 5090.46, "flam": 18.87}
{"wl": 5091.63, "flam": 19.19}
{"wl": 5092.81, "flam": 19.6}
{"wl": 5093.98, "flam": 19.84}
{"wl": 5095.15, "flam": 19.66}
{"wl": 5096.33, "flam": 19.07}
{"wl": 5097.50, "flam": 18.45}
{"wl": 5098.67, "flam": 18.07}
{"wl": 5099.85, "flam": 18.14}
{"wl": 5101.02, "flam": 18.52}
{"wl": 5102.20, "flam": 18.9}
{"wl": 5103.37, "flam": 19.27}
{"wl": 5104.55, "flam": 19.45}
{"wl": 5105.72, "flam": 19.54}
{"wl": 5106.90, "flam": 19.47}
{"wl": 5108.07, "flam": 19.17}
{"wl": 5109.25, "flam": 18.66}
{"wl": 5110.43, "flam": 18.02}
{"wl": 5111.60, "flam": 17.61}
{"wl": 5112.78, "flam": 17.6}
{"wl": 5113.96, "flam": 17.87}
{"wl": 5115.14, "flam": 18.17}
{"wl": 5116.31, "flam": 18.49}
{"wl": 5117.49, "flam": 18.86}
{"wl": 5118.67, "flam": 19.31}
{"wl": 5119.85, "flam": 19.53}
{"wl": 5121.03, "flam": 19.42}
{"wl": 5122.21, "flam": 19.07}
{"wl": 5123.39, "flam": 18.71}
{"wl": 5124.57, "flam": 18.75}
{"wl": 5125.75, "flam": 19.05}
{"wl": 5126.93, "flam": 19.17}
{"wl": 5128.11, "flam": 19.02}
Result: 40.2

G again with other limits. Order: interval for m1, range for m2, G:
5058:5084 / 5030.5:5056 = 38.7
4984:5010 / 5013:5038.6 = 40.3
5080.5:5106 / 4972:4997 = 39.3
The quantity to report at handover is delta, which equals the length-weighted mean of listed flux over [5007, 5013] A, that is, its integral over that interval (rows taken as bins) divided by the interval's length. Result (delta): 18.3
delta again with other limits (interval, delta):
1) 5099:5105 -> 18.8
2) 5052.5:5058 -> 17.5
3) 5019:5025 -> 19.7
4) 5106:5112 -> 18.7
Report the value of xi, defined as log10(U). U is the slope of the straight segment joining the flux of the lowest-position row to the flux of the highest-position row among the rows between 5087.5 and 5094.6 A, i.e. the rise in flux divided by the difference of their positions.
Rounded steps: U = 0.176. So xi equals -0.76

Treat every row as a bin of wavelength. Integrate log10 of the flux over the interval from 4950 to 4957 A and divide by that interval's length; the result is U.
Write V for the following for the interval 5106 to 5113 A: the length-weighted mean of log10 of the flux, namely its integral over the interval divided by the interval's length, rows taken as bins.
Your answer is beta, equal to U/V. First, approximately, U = 1.27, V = 1.27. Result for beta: 1.00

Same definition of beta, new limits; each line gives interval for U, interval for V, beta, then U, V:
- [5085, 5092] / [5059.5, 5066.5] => 1.01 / 1.28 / 1.27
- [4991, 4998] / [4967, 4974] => 1.03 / 1.29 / 1.25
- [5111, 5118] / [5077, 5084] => 1.00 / 1.26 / 1.26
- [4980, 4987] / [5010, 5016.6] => 0.99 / 1.26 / 1.26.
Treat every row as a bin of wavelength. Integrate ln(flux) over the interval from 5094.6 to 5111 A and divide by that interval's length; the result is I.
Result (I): 2.94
